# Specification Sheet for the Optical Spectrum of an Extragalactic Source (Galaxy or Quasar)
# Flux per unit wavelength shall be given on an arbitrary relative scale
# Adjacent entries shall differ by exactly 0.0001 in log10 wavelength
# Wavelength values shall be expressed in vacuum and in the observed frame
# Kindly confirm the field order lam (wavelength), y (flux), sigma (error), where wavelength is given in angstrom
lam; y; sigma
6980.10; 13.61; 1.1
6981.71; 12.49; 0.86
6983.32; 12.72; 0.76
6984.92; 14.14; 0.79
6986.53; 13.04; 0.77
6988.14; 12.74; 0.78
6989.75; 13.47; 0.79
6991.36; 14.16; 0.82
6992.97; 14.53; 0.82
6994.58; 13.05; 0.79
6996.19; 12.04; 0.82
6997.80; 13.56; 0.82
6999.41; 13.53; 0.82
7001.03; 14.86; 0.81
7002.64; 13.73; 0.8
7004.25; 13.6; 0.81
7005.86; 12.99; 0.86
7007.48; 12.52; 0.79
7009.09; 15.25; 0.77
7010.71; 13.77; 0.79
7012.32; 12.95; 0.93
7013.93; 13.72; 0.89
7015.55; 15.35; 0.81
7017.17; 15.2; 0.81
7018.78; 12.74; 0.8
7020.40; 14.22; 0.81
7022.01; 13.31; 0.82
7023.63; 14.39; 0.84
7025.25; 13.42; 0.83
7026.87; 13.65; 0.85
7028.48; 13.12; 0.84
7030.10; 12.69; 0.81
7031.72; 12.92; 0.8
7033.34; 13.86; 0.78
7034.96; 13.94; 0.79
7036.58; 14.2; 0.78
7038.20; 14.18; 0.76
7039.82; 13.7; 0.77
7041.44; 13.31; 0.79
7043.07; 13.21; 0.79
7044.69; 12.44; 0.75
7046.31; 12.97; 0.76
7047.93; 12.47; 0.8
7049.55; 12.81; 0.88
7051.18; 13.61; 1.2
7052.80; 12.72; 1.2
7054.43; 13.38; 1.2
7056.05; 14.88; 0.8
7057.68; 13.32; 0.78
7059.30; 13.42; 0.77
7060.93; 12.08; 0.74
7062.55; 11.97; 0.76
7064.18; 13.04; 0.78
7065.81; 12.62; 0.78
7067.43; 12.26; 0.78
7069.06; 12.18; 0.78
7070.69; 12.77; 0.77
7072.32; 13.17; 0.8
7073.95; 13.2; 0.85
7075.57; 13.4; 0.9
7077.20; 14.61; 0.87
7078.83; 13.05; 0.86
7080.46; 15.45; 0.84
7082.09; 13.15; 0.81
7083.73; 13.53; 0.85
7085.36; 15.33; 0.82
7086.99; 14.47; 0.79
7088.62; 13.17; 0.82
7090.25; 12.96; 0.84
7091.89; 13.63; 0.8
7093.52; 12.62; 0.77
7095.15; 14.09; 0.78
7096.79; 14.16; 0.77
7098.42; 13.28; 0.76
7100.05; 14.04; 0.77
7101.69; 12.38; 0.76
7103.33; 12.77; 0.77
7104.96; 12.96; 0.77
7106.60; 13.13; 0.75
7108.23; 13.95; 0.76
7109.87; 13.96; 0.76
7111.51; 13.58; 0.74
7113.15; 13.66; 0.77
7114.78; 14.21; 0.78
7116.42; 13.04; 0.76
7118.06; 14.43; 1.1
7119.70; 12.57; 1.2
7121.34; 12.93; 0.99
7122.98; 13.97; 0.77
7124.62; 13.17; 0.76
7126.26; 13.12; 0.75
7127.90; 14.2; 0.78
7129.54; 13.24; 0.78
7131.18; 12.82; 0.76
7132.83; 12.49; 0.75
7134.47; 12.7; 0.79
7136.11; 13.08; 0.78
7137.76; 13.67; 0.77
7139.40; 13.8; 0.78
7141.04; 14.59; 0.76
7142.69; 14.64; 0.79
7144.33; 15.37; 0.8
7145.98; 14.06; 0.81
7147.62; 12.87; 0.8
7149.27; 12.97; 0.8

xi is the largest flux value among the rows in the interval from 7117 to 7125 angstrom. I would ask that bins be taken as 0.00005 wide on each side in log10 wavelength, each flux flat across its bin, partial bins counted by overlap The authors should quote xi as 14.43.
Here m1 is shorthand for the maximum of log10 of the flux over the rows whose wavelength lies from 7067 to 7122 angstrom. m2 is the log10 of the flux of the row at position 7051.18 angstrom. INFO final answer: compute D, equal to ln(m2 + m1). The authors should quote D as 0.843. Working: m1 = 1.19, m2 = 1.13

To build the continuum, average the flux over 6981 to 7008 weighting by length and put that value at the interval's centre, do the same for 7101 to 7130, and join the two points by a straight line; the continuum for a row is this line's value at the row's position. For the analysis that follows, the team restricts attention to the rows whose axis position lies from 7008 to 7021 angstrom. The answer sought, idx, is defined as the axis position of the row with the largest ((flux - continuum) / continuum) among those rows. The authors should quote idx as 7015.55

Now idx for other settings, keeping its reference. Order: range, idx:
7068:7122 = 7080.46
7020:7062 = 7056.05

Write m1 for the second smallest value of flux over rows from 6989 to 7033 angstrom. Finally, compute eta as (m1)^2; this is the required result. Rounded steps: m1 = 12.52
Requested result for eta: 156.8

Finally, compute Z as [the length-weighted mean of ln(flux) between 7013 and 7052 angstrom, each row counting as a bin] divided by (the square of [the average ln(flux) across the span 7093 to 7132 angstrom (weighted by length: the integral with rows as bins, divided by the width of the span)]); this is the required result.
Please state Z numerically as 0.386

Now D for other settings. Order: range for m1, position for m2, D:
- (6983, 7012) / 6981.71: 0.824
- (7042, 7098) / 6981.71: 0.827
